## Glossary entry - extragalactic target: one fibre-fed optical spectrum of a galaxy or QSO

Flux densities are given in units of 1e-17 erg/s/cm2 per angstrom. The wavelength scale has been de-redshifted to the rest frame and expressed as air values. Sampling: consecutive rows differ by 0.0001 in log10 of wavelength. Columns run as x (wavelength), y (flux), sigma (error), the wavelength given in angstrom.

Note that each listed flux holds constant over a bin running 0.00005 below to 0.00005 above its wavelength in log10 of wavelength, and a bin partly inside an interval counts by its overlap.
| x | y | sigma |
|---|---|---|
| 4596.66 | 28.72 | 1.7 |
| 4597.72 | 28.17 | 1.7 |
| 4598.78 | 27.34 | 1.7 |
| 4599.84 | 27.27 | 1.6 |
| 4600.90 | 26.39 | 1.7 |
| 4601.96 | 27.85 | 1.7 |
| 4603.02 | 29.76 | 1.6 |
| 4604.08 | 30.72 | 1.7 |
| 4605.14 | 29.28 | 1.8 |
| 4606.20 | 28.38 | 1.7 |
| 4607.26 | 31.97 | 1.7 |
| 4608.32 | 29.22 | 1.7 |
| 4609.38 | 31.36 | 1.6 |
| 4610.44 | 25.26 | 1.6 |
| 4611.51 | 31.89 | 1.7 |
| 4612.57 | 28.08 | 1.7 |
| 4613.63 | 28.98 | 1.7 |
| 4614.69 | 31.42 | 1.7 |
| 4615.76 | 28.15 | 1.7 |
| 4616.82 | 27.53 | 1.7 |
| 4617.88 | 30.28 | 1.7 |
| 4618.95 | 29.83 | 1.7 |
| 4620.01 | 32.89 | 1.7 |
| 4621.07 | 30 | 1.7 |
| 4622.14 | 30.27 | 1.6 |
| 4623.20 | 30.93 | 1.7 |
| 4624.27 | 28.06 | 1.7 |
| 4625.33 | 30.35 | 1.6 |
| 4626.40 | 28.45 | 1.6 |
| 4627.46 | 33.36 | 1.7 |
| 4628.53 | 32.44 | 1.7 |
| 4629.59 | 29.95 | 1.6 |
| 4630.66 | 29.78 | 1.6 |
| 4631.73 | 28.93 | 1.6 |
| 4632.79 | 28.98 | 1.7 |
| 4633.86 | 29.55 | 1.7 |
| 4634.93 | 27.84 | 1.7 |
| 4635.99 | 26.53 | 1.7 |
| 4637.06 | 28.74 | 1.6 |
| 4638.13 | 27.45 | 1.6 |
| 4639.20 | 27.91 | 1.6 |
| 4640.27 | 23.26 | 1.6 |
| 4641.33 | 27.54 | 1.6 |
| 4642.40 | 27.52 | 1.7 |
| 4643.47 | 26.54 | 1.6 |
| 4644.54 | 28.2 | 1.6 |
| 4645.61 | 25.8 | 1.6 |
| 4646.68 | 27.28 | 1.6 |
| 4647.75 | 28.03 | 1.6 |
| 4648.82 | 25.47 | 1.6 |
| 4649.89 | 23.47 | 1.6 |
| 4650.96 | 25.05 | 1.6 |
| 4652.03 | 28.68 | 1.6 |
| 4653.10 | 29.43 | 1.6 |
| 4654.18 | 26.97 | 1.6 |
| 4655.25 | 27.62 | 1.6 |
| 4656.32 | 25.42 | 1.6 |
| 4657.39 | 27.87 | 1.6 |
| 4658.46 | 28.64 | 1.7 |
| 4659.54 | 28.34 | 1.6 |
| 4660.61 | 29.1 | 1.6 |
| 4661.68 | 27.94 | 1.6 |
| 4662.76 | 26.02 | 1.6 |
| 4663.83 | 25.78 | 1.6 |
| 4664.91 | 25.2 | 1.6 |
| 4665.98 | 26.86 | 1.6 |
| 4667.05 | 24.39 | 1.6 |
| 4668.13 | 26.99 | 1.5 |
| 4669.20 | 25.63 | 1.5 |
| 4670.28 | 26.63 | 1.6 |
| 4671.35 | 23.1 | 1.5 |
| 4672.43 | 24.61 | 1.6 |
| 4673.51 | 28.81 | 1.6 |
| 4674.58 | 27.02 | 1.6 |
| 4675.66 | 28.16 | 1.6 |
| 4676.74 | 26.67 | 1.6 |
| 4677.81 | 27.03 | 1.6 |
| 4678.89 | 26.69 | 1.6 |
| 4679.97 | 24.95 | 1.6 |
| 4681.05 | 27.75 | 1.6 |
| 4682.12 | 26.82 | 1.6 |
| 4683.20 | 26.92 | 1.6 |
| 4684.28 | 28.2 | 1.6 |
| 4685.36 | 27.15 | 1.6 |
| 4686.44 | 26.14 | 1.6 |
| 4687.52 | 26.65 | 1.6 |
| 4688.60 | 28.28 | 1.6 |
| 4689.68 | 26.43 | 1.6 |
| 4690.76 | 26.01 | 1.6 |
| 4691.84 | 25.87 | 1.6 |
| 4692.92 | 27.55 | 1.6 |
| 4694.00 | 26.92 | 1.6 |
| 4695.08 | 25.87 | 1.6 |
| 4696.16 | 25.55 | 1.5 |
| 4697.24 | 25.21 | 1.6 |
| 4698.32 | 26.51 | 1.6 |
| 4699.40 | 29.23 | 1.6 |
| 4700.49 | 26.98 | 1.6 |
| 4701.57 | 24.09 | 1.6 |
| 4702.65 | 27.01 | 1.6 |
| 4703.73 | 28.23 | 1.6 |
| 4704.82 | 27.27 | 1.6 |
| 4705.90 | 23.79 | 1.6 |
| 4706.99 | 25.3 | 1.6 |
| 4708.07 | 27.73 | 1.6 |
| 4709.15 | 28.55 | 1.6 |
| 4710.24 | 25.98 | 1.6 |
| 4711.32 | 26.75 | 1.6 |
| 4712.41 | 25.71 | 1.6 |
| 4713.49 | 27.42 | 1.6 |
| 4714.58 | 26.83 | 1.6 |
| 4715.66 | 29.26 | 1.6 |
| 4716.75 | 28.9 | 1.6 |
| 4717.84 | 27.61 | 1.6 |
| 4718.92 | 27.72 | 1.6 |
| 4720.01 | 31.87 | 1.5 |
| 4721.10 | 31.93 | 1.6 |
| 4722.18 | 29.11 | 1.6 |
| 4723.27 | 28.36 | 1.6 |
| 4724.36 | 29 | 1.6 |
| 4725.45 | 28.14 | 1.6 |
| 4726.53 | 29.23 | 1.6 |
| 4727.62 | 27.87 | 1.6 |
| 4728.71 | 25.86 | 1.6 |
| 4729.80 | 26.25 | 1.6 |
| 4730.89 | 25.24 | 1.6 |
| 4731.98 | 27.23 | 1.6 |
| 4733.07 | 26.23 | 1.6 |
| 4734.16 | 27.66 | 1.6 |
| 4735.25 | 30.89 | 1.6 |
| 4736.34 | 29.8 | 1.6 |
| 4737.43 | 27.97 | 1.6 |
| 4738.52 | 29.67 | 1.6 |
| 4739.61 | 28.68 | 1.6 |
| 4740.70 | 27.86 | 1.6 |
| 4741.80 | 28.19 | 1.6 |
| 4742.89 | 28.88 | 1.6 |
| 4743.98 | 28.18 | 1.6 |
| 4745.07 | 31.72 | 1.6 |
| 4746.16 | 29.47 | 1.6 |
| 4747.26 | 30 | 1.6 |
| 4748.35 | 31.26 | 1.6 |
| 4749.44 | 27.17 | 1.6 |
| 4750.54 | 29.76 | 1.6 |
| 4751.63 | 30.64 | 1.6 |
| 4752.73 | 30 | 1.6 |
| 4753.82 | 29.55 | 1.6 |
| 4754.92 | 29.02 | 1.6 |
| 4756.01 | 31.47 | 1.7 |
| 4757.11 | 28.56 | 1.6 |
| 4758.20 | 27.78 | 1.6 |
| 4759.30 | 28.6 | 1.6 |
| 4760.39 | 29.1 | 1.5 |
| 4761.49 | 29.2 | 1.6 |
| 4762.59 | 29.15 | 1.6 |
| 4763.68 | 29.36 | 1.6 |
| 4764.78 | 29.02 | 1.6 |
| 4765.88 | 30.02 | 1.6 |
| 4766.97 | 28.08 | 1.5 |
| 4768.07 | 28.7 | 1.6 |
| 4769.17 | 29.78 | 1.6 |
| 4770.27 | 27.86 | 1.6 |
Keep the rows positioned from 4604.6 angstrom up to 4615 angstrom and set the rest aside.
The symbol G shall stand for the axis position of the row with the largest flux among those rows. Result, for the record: 4607.26 angstrom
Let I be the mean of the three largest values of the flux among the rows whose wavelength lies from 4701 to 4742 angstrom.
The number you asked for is 31.6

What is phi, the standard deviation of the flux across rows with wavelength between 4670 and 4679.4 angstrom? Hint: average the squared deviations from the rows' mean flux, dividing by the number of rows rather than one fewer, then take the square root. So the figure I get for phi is 1.63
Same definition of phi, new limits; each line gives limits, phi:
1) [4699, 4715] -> 1.48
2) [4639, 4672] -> 1.67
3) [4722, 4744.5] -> 1.35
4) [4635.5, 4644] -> 1.54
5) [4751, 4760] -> 1.13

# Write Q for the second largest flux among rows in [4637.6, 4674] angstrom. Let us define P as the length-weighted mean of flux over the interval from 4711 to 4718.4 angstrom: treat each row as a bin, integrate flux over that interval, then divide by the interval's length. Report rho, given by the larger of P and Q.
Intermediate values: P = 27.5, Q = 29.1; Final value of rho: 29.1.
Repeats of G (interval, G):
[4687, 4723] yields 4721.10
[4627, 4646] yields 4627.46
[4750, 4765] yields 4756.01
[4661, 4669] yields 4661.68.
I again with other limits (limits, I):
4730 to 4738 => 29.6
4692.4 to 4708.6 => 28.4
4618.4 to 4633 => 32.9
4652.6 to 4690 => 29.1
